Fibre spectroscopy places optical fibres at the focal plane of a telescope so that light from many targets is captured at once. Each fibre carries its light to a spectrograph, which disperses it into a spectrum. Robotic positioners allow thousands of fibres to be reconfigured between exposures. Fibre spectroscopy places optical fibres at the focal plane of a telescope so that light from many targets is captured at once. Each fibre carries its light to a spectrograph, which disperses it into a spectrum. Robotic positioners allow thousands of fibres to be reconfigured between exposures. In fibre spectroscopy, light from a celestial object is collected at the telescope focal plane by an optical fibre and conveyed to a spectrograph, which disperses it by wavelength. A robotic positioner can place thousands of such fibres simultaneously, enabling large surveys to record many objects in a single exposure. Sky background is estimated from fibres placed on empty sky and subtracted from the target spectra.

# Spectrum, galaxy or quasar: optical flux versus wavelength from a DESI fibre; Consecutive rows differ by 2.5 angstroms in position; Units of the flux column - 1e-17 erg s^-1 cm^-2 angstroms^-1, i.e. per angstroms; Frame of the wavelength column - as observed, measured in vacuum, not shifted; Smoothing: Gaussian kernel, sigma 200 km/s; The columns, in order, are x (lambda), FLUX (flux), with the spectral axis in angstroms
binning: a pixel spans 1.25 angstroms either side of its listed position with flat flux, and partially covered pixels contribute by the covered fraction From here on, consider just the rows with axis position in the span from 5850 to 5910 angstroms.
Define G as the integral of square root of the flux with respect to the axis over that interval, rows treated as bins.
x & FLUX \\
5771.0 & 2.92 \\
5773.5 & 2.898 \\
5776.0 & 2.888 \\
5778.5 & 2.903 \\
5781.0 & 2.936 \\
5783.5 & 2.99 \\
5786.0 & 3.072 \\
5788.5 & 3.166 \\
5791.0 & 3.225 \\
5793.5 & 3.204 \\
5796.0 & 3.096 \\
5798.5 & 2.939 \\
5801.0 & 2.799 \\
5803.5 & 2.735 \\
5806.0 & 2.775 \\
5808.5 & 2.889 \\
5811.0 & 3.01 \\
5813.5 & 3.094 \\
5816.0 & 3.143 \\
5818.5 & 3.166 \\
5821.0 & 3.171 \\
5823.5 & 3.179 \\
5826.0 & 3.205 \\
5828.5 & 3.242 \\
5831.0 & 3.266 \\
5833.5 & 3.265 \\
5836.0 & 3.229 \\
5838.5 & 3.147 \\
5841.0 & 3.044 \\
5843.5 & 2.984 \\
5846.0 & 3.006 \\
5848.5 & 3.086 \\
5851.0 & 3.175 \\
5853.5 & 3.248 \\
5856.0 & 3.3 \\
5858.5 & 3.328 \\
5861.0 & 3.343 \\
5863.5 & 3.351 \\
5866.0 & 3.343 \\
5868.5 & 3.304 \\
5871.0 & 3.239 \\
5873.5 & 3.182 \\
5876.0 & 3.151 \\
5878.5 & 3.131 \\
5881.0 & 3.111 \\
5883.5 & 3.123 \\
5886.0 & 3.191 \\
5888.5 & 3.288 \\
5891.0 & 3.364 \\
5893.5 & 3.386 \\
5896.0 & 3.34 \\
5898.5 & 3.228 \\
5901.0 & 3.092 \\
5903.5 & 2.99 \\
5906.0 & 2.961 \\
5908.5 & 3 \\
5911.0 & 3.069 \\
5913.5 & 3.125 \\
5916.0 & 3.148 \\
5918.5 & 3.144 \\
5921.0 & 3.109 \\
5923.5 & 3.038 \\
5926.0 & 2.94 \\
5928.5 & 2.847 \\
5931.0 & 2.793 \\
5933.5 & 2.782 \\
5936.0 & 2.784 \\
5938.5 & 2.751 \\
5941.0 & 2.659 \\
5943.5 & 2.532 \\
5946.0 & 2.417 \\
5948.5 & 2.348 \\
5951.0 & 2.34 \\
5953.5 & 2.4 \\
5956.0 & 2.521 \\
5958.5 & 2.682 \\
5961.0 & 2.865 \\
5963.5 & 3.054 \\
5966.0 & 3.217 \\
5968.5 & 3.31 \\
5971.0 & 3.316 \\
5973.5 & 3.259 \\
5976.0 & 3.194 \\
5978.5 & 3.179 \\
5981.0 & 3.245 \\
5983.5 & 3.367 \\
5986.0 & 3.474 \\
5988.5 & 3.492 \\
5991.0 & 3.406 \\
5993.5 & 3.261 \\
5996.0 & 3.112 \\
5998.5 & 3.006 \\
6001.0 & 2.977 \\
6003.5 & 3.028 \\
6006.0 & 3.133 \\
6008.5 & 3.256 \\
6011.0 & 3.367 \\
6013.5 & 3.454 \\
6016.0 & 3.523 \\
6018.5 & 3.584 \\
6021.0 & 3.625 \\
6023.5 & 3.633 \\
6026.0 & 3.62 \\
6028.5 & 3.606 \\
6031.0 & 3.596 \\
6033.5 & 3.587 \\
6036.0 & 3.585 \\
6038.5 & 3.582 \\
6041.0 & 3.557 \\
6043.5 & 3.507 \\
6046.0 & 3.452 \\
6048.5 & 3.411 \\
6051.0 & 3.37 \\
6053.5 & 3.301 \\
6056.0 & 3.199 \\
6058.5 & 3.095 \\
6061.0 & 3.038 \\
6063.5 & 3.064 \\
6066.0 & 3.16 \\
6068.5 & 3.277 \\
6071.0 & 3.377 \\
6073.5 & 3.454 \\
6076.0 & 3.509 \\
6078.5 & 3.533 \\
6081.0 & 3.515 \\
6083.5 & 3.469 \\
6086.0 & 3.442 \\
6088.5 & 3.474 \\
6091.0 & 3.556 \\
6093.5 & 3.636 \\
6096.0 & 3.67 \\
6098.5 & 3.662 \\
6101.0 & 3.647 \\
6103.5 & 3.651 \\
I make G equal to 108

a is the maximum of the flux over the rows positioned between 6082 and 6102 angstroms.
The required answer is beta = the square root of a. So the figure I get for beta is 1.92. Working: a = 3.67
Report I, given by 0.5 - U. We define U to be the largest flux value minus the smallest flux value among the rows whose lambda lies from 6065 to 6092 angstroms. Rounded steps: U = 0.4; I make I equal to 0.1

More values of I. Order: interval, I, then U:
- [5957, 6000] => -0.3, 0.8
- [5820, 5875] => 0.1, 0.4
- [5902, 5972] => -0.5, 1.0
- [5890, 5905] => 0.1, 0.4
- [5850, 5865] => 0.3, 0.2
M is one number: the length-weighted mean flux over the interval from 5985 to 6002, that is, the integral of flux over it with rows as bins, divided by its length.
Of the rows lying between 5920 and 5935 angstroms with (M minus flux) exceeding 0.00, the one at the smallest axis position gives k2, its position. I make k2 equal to 5921.0 angstroms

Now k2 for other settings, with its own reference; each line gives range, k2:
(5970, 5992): 5976.0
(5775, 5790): 5776.0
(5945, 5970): 5946.0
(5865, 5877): 5871.0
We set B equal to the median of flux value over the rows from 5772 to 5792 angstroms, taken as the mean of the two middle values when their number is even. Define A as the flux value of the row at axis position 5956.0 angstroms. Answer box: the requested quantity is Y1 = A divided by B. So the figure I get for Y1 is 0.85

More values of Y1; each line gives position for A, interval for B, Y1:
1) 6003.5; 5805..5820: 0.99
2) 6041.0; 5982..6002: 1.07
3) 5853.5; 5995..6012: 1.04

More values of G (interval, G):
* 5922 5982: 101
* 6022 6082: 111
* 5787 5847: 105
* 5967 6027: 109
